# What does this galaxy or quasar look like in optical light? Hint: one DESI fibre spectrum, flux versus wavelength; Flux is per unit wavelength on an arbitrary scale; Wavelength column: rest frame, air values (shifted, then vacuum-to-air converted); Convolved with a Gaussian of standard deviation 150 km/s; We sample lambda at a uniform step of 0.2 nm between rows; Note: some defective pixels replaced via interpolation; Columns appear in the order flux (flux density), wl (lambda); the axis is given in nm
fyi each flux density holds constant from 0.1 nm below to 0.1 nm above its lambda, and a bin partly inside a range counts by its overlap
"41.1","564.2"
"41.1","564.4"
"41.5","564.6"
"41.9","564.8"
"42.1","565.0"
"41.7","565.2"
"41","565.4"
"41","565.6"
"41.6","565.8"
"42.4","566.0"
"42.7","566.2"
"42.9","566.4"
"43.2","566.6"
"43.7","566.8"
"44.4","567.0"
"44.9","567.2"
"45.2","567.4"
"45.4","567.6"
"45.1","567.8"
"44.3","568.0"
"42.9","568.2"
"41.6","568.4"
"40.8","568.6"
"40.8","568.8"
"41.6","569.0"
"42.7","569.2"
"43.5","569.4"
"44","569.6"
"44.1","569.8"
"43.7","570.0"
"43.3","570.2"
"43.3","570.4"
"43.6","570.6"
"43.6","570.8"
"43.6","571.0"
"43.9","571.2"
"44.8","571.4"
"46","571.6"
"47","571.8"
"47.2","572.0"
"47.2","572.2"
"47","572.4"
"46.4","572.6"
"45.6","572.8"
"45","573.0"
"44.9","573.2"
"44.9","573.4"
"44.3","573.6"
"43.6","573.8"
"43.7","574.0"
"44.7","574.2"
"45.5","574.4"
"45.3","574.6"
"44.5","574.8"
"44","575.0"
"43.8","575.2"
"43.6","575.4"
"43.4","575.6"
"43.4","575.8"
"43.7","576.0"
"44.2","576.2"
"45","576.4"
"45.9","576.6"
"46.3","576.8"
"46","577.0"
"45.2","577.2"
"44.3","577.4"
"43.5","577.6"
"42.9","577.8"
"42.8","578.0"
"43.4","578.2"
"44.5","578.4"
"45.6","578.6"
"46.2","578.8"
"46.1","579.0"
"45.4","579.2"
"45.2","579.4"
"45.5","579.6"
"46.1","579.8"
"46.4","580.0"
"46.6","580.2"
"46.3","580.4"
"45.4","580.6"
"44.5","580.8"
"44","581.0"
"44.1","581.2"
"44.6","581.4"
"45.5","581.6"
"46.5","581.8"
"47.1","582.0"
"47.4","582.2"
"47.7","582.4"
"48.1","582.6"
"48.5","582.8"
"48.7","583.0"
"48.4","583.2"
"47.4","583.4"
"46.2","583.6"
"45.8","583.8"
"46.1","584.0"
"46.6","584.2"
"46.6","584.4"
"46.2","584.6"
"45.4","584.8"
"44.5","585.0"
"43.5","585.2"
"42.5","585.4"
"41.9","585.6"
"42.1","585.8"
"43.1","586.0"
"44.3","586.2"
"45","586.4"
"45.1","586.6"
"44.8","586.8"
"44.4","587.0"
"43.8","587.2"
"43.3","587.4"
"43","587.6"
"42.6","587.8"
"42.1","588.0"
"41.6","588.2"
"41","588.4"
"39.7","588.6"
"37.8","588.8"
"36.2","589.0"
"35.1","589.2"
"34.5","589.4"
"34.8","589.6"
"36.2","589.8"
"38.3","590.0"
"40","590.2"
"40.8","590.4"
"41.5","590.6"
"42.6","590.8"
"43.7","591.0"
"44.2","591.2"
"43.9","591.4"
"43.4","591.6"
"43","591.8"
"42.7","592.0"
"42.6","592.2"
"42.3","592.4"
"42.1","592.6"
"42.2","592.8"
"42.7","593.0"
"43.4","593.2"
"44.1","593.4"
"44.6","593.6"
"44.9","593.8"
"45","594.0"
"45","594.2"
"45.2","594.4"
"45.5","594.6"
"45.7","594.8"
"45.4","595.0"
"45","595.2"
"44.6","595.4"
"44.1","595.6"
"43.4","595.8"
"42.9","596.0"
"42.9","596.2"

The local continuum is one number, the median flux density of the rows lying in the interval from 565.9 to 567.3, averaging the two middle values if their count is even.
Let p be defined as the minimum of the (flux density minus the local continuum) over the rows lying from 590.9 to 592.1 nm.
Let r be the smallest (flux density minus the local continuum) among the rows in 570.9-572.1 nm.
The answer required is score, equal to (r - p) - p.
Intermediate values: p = -0.5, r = 0.4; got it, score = 1.4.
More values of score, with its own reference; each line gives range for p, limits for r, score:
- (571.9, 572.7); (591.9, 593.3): -7.5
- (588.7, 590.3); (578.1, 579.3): 17.6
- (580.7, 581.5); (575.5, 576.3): -1.4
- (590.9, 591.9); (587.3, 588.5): -1.8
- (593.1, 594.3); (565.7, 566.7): -2.0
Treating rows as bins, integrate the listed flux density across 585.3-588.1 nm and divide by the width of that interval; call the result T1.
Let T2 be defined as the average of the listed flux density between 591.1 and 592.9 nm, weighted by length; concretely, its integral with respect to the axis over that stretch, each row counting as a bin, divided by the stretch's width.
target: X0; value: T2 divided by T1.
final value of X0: 0.99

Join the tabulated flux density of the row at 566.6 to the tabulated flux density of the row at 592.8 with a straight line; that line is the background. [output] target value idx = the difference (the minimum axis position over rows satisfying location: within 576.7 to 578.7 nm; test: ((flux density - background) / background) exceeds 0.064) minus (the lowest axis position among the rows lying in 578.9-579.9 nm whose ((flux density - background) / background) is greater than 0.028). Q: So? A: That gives -2.20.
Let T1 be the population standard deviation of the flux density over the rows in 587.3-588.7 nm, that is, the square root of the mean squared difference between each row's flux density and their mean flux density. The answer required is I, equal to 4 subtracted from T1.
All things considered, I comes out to -2.8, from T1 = 1.2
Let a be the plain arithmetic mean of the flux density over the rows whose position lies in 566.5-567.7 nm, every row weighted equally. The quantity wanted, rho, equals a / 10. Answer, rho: 4.45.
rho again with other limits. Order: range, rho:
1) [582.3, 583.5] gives 4.81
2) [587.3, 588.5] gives 4.23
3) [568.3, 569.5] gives 4.18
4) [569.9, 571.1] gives 4.35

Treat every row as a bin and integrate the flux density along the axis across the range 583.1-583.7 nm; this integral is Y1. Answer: 28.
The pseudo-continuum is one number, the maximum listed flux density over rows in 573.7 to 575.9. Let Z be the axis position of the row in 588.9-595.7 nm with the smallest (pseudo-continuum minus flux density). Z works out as 594.8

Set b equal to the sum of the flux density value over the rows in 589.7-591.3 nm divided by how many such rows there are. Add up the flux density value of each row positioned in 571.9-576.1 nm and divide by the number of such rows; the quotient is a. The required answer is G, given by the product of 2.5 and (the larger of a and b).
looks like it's 112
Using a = 44.8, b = 41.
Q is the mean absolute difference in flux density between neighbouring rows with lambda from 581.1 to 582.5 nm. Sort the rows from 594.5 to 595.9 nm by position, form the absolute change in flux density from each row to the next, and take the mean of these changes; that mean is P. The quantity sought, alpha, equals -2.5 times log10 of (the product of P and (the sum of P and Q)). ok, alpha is 0.93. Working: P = 0.42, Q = 0.60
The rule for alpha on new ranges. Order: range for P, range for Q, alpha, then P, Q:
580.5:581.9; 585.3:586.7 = 0.20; 0.65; 0.63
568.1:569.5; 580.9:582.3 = -0.10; 0.80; 0.57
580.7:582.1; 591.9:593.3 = 0.65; 0.60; 0.32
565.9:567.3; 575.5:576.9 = 1.06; 0.42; 0.48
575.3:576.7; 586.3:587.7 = 1.09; 0.45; 0.37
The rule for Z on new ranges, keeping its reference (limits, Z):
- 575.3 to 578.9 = 576.8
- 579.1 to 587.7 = 583.0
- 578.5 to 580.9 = 580.2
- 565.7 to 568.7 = 567.6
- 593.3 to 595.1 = 594.8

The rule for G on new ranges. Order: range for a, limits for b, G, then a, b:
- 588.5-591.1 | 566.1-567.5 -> 110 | 38.6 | 44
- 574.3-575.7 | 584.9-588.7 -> 111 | 44.3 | 43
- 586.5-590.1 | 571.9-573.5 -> 115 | 40.2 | 46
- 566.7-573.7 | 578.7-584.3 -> 116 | 44.3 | 46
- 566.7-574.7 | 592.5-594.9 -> 111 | 44.3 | 44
